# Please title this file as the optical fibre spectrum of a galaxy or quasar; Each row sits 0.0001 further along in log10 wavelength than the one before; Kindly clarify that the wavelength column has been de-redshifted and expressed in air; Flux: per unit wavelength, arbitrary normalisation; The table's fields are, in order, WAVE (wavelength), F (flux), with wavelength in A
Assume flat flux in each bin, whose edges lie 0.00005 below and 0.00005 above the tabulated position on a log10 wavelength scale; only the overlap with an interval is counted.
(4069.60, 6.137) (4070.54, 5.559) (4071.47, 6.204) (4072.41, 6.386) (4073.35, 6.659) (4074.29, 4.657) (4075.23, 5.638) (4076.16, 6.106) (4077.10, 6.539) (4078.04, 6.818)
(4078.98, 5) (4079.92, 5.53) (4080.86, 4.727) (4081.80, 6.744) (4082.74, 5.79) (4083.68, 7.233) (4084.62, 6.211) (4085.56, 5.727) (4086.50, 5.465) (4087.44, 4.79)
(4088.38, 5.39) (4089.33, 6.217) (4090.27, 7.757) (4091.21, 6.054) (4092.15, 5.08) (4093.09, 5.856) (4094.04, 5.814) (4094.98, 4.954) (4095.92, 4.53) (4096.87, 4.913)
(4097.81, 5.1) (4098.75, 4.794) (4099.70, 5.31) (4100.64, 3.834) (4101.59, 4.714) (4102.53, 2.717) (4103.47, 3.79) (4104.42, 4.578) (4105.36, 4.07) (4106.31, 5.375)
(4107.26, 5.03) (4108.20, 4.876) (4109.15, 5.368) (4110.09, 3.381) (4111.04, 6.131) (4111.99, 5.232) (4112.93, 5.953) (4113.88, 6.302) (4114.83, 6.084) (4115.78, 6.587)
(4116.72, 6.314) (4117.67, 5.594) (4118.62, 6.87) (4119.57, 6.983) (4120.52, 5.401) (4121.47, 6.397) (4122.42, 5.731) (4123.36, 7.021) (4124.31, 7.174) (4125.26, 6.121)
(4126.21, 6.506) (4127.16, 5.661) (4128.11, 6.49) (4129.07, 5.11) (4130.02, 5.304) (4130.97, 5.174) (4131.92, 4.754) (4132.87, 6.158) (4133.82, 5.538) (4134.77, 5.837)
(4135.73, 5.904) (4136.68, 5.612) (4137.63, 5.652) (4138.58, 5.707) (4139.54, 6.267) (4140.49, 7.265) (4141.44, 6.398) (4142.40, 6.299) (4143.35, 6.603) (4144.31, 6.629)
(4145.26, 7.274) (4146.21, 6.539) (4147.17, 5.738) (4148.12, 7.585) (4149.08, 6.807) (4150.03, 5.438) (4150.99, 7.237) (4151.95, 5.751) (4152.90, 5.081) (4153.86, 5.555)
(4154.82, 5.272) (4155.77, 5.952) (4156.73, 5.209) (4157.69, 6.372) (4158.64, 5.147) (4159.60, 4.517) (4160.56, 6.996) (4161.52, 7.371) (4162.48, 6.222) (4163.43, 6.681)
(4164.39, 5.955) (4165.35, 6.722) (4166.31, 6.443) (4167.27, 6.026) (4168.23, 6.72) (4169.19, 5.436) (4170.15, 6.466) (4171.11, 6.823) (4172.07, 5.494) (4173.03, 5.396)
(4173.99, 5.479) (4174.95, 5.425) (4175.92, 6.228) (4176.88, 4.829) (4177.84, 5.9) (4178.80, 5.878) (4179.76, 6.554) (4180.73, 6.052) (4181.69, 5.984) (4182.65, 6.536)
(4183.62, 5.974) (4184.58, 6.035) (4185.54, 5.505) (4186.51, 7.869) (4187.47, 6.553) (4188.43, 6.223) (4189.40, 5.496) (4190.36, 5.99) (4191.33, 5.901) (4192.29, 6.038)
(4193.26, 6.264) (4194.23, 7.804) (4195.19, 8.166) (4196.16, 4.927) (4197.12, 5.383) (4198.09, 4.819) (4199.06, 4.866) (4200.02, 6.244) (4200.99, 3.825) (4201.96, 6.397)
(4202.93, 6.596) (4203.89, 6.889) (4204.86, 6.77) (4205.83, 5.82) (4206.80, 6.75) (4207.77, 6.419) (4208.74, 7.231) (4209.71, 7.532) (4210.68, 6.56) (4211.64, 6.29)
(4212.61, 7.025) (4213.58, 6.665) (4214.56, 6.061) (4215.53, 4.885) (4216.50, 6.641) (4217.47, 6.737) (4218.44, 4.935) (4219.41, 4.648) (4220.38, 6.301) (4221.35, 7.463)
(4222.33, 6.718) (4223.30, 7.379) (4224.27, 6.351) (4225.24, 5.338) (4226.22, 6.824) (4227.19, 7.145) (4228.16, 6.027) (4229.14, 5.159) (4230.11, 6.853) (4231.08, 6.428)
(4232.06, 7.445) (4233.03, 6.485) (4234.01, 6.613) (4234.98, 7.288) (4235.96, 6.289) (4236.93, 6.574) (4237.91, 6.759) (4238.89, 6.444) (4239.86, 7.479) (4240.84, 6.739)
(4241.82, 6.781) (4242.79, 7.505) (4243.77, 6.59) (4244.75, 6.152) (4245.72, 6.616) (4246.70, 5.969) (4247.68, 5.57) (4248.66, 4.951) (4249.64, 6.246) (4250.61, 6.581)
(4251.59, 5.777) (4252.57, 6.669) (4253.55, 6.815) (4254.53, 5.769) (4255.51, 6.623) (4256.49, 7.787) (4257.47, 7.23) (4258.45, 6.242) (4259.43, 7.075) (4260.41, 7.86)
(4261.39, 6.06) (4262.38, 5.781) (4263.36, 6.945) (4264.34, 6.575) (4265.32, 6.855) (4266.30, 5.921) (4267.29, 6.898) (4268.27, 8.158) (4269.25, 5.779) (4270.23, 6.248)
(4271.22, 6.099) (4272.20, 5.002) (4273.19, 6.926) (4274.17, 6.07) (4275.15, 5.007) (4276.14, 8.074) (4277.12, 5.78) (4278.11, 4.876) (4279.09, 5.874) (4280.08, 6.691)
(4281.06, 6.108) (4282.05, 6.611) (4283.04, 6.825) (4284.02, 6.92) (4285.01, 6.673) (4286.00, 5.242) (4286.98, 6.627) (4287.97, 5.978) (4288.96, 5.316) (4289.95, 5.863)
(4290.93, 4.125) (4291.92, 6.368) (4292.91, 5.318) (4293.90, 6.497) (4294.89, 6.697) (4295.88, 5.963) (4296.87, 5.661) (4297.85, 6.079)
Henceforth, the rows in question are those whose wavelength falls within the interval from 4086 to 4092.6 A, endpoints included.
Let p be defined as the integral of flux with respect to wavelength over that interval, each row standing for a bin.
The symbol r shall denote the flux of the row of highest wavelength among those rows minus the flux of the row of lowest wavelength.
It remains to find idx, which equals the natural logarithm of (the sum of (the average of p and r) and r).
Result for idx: 2.93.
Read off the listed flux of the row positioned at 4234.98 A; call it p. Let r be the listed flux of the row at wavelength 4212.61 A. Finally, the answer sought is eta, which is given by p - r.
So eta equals 0.3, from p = 7.288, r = 7.025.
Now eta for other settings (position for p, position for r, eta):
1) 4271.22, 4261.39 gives 0.0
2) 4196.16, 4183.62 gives -1.0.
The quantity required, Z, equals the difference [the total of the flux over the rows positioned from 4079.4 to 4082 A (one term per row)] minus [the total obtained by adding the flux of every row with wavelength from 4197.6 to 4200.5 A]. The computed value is 1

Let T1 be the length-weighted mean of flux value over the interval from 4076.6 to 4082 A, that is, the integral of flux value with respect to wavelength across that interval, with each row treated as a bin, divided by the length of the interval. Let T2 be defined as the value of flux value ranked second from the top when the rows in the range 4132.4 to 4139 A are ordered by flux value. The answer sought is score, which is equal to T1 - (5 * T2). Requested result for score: -24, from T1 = 5.8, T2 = 5.904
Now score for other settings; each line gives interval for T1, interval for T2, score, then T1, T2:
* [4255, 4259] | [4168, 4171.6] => -27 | 7.0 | 6.72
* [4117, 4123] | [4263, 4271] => -29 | 6.2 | 6.945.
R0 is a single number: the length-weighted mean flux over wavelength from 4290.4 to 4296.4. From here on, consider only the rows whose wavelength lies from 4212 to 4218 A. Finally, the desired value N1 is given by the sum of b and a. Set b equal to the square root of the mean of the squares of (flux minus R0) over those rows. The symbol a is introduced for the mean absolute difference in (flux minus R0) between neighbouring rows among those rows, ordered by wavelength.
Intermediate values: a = 0.8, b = 0.9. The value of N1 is 1.7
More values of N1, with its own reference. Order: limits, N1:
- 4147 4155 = 2.0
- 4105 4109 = 1.7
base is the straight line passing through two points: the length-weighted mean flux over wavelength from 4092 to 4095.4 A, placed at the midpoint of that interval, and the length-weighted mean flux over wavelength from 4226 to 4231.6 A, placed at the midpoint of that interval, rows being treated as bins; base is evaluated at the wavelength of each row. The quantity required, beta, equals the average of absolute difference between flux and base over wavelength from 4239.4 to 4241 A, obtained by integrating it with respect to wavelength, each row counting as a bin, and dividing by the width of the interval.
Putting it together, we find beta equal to 0.70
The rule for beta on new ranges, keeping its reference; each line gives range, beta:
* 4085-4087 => 0.22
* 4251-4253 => 0.43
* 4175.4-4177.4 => 0.69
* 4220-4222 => 0.59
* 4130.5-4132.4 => 0.76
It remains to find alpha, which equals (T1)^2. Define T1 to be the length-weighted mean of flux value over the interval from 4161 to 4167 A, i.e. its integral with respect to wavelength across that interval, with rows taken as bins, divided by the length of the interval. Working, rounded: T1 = 6.6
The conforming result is 43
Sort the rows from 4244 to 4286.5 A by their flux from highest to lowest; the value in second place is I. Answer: 8.074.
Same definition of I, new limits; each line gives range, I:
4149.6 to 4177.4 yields 7.237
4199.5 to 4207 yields 6.77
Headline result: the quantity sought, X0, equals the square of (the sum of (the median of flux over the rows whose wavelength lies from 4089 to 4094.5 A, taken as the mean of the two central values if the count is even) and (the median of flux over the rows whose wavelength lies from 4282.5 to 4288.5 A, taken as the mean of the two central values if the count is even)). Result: 159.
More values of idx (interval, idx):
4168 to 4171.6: 2.45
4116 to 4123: 3.04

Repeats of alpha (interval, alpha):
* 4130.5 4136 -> 31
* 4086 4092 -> 35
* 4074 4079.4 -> 34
